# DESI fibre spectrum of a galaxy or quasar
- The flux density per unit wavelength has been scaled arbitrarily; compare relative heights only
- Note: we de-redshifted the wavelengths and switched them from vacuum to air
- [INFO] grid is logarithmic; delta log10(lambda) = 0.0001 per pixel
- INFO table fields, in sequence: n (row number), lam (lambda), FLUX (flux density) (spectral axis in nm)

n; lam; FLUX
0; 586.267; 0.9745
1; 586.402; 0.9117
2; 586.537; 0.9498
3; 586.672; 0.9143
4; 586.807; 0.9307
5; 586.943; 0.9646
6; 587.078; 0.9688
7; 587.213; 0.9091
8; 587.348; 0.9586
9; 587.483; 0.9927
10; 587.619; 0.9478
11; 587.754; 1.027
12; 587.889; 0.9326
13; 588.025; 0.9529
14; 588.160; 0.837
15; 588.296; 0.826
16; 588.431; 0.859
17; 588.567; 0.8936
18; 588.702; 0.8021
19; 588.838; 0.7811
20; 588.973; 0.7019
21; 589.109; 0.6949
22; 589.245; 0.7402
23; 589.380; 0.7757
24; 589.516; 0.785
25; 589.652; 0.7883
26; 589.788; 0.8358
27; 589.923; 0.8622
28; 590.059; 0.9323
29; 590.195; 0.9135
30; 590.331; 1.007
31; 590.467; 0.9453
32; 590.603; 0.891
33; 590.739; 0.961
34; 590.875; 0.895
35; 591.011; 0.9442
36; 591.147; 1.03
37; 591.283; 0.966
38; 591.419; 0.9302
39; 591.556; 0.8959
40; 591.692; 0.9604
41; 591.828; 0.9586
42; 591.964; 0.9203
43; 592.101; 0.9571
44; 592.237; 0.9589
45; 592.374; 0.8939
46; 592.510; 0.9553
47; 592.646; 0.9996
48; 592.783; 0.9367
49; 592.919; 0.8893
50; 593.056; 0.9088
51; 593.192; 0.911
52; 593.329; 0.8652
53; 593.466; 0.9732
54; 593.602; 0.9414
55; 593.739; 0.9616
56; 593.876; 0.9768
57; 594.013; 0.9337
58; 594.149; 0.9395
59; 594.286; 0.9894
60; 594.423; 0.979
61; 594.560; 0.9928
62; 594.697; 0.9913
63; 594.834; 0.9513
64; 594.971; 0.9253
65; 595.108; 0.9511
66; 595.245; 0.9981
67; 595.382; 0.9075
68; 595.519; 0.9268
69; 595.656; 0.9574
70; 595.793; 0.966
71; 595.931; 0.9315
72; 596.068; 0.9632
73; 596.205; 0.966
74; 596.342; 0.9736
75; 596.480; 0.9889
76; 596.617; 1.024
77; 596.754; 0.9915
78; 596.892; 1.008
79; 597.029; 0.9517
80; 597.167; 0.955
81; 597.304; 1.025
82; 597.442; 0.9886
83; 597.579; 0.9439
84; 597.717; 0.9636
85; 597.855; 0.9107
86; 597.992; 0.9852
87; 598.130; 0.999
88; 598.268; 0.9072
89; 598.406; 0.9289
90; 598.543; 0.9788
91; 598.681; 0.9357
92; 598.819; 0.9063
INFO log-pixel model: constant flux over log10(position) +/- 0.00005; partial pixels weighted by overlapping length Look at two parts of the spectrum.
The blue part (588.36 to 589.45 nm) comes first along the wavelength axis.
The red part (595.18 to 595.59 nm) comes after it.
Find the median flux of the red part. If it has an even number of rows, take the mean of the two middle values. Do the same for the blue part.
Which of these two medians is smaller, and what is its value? 0.78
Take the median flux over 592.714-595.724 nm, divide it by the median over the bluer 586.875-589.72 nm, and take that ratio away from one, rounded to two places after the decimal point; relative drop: -0.10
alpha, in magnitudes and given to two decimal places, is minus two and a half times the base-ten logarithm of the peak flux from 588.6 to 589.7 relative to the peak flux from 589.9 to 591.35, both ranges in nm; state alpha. 0.27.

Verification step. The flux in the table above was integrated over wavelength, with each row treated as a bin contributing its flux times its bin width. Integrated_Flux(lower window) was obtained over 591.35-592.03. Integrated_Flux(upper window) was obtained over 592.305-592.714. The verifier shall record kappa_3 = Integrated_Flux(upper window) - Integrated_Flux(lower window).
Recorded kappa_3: -0.25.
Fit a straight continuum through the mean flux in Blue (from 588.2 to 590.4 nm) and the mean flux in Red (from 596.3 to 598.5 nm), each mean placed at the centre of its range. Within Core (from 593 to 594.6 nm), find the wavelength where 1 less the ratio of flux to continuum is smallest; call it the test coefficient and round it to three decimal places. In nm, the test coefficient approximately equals 594.286 nm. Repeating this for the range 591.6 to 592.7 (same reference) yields 592.646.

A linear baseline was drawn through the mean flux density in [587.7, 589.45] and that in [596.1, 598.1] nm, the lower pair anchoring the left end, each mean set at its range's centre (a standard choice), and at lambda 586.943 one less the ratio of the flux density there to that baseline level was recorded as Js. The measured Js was -0.20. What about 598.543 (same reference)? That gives 0.02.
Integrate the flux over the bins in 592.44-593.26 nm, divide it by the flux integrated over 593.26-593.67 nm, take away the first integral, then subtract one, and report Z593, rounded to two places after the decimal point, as 0.25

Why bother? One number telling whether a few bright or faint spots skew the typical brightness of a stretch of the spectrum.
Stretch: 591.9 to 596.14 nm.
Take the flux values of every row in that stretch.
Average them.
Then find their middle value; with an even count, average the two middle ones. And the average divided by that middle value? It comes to 1.00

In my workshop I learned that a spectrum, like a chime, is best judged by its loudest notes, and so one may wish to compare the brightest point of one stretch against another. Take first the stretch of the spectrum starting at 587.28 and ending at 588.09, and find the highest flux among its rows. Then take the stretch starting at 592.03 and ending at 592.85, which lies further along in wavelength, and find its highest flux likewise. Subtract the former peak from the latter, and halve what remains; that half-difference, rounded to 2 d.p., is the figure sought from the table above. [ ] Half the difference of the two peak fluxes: -0.01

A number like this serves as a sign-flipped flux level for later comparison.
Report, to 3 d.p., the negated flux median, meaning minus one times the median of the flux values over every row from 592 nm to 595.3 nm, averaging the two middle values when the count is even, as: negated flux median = -0.953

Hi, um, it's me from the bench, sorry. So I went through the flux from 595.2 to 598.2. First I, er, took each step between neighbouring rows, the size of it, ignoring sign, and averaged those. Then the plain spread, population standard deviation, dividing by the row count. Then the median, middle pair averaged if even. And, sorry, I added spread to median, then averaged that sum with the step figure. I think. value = 0.516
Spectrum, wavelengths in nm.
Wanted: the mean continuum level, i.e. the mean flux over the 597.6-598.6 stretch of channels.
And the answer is 0.95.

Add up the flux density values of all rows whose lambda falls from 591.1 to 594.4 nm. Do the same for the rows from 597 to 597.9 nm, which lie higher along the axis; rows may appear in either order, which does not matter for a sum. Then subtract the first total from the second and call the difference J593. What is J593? -16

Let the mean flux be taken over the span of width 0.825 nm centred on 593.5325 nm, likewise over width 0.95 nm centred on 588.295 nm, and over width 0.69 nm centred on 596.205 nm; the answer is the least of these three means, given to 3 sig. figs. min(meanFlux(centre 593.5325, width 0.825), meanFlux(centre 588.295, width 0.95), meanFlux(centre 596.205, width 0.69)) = 0.872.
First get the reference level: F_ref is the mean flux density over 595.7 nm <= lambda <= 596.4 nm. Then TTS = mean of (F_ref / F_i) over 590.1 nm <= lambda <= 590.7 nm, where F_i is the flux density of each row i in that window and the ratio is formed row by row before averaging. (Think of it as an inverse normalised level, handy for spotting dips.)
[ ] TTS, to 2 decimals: 1.02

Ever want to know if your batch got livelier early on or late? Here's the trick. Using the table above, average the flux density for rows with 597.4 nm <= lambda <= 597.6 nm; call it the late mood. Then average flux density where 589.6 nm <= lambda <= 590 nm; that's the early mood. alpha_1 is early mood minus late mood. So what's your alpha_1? -0.14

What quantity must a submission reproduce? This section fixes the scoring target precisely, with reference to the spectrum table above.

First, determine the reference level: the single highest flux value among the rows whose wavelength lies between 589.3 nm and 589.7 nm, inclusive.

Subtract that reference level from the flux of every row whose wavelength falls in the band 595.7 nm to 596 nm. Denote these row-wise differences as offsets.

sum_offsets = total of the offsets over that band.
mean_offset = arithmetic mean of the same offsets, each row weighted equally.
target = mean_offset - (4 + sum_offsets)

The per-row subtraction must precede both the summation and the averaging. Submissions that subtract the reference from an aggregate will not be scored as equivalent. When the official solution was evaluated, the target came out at -4.2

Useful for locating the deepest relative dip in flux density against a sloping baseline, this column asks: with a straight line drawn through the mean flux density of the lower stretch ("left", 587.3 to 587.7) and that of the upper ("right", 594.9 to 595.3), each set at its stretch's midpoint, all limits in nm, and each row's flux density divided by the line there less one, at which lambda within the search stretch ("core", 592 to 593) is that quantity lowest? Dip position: 592.919 nm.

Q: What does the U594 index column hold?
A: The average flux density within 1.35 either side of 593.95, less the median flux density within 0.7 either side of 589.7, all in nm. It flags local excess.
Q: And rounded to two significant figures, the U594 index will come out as 0.14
